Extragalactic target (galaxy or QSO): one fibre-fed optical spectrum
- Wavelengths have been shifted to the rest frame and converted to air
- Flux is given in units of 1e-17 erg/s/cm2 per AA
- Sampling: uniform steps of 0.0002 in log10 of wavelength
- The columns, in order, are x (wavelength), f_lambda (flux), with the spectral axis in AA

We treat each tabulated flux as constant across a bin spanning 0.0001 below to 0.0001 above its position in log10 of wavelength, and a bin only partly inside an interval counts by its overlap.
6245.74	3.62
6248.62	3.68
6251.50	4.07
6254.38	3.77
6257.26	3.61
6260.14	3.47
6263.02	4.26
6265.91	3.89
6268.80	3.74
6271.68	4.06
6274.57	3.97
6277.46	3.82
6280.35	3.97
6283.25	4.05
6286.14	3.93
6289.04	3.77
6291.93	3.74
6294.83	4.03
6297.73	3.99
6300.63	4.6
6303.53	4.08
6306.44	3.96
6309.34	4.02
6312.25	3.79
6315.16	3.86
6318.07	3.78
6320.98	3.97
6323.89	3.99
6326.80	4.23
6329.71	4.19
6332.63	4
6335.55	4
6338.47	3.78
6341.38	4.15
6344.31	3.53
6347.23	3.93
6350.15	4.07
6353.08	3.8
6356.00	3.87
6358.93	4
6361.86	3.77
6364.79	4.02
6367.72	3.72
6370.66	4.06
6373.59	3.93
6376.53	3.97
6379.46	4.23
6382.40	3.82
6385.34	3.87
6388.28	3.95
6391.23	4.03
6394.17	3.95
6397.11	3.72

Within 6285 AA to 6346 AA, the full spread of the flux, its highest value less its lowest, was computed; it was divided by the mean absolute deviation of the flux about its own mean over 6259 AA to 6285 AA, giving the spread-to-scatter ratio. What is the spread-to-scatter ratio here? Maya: 6.5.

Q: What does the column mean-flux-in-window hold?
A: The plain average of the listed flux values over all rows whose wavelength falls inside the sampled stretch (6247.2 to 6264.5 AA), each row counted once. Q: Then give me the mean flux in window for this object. 3.81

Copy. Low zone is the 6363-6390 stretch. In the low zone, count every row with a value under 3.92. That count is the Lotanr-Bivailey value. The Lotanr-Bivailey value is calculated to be 3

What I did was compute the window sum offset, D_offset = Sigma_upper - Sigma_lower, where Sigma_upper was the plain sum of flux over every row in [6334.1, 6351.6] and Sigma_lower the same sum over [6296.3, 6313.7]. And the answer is -1.0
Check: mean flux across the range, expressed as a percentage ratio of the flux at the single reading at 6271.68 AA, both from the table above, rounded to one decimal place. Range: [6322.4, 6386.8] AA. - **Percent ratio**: 97.3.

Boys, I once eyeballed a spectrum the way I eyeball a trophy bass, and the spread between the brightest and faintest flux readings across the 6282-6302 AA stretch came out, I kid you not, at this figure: 0.86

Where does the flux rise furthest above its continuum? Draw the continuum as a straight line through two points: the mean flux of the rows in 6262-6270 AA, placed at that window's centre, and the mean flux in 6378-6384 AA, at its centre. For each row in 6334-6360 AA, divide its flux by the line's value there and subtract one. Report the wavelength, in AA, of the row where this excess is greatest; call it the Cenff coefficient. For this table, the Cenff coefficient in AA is 6341.38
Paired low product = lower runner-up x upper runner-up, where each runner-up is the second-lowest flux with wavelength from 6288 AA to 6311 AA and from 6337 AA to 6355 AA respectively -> 14.3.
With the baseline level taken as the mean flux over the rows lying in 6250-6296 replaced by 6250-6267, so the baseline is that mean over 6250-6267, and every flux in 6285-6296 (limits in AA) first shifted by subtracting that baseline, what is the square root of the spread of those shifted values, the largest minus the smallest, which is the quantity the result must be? 0.54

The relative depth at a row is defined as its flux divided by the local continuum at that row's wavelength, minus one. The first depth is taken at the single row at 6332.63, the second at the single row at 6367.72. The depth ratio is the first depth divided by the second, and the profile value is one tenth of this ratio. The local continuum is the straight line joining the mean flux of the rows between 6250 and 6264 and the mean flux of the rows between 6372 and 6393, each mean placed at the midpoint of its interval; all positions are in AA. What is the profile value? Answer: -0.04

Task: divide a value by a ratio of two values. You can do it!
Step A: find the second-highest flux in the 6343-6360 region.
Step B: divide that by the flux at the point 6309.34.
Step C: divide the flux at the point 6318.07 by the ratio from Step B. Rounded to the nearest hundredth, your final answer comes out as 3.80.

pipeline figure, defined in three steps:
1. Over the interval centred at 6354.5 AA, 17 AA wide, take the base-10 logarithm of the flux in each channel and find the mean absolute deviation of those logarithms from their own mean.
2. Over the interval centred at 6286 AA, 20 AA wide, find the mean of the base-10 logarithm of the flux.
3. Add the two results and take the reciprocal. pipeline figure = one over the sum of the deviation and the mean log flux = 1.66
